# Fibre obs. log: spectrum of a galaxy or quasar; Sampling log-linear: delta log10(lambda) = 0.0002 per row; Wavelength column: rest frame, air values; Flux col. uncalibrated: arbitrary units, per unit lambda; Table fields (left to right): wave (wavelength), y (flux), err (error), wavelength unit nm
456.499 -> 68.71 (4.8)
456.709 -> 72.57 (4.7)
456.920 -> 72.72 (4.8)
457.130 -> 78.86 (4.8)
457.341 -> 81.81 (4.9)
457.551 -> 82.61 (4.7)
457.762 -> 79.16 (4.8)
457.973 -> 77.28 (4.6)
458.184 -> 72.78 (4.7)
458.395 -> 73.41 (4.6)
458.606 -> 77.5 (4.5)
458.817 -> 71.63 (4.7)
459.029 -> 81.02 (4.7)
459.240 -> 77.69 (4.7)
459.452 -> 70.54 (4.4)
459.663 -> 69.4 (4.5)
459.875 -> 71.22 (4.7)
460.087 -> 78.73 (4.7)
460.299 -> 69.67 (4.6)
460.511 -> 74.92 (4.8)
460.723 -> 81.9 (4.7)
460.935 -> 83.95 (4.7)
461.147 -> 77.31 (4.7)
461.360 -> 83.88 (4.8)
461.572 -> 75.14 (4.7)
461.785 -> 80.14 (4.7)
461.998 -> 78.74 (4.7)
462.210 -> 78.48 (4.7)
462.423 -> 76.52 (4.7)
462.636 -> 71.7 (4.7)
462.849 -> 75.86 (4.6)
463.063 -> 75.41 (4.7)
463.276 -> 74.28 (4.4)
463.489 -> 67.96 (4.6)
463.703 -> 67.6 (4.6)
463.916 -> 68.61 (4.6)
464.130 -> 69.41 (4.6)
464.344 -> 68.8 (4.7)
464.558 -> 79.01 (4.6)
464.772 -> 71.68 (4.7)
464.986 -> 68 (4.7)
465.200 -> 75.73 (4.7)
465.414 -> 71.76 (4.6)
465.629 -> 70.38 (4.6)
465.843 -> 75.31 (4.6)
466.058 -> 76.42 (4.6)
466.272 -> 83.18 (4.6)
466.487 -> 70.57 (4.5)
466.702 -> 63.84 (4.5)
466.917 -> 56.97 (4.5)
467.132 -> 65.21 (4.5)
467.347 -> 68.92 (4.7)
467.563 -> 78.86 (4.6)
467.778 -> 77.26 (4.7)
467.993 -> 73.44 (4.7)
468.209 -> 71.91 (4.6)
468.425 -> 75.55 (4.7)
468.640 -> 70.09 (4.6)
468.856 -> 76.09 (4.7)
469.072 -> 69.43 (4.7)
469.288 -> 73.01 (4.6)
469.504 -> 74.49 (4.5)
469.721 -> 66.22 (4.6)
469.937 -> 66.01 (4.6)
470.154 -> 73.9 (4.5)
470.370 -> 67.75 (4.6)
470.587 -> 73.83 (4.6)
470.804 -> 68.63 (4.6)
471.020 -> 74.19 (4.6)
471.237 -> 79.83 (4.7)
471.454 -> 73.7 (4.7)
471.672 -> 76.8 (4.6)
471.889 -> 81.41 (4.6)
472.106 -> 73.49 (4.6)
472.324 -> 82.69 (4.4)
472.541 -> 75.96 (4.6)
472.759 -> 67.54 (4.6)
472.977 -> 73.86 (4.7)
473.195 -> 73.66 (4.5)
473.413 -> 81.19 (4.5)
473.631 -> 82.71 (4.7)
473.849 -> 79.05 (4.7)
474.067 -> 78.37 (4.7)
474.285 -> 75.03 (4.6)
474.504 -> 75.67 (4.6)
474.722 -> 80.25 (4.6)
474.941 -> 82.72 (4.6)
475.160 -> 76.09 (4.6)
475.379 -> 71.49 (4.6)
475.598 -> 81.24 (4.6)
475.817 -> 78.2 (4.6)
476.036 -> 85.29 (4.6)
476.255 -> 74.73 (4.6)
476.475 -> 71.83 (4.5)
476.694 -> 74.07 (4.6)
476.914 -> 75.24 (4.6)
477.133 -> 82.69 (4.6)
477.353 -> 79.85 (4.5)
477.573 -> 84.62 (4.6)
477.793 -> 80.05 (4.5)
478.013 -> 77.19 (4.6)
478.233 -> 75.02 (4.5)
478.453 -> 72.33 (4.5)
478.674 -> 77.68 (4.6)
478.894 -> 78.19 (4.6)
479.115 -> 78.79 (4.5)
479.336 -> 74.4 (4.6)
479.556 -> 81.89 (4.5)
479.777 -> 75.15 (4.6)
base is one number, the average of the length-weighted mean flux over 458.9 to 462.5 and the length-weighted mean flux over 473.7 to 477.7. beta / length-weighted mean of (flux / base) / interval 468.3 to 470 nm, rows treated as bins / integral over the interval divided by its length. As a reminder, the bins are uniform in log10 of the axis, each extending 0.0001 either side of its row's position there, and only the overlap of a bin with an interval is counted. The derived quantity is 0.92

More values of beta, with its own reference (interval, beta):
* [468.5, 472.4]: 0.95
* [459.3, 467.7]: 0.95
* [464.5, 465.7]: 0.94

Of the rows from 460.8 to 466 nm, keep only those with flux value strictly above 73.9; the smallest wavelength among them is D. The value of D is 460.935 nm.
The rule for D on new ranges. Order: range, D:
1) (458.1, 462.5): 458.606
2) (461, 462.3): 461.147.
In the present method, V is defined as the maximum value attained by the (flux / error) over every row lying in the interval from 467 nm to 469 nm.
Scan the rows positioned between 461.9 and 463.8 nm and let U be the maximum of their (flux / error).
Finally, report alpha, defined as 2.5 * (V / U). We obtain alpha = 2.54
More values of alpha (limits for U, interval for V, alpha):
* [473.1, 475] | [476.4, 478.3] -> 2.55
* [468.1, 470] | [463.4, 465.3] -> 2.59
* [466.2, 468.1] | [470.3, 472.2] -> 2.45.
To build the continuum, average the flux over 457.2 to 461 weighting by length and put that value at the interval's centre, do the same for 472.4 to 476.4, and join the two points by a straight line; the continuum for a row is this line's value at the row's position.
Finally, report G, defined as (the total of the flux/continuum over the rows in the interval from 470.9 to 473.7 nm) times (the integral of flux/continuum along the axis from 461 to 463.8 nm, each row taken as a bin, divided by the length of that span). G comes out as 12.8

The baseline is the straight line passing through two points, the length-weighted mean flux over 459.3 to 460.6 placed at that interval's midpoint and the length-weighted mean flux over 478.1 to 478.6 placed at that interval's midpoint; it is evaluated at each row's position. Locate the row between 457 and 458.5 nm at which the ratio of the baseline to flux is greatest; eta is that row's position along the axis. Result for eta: 458.184 nm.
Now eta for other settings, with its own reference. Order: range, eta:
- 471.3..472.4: 472.106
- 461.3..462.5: 461.572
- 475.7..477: 476.475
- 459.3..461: 459.663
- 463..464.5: 463.703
